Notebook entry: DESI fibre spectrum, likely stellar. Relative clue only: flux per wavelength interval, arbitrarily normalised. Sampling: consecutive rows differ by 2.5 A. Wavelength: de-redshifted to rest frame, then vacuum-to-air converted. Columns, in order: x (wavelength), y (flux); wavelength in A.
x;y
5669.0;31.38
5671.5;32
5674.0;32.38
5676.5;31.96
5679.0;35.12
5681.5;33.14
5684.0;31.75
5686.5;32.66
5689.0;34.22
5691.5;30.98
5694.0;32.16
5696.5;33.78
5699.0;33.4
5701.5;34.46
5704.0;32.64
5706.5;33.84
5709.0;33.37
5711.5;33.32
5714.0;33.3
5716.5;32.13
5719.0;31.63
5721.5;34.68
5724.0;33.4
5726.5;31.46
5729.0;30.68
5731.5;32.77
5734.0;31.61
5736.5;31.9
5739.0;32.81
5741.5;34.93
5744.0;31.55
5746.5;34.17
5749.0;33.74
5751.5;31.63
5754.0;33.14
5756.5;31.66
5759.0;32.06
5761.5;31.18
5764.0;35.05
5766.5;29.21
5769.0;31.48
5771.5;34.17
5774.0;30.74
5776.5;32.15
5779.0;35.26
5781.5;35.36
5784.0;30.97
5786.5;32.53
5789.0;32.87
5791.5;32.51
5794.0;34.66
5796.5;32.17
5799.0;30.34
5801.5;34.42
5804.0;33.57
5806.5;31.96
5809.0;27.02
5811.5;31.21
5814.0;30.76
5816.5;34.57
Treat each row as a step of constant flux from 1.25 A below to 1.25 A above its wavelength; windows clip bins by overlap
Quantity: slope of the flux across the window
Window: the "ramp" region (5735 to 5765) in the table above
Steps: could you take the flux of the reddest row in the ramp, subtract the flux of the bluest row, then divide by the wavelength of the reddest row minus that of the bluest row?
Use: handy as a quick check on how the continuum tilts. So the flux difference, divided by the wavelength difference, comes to 0.11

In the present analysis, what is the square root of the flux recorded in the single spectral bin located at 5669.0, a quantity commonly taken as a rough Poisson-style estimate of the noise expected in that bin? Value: 5.60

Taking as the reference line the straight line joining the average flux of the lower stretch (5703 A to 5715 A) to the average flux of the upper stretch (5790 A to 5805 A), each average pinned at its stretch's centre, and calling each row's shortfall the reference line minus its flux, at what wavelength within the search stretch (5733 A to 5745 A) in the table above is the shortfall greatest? 5744.0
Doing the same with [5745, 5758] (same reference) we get 5751.5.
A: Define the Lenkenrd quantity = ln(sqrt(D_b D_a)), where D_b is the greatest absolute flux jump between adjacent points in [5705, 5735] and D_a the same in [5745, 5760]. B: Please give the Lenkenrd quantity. 0.93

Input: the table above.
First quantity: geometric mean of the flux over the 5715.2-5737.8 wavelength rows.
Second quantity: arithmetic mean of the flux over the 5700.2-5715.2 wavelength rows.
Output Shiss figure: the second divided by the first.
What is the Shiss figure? 1.04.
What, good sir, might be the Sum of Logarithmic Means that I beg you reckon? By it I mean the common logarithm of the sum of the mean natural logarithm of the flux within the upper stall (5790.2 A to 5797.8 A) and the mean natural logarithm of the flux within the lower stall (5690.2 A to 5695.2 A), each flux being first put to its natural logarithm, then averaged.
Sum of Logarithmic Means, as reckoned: 0.8421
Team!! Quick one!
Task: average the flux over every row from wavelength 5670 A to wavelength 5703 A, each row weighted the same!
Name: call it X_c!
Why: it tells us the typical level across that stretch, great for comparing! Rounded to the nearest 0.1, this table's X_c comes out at 32.9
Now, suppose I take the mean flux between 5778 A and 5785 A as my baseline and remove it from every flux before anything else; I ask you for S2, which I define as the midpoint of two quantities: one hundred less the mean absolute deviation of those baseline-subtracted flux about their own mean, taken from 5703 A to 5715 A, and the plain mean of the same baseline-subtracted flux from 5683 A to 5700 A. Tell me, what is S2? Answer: 49.3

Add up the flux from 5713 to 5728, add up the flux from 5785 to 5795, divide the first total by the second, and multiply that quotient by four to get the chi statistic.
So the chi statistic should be 5.9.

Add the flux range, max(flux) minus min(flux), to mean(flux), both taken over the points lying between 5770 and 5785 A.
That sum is 37.7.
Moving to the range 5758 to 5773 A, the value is 38.0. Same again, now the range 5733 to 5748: 36.2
